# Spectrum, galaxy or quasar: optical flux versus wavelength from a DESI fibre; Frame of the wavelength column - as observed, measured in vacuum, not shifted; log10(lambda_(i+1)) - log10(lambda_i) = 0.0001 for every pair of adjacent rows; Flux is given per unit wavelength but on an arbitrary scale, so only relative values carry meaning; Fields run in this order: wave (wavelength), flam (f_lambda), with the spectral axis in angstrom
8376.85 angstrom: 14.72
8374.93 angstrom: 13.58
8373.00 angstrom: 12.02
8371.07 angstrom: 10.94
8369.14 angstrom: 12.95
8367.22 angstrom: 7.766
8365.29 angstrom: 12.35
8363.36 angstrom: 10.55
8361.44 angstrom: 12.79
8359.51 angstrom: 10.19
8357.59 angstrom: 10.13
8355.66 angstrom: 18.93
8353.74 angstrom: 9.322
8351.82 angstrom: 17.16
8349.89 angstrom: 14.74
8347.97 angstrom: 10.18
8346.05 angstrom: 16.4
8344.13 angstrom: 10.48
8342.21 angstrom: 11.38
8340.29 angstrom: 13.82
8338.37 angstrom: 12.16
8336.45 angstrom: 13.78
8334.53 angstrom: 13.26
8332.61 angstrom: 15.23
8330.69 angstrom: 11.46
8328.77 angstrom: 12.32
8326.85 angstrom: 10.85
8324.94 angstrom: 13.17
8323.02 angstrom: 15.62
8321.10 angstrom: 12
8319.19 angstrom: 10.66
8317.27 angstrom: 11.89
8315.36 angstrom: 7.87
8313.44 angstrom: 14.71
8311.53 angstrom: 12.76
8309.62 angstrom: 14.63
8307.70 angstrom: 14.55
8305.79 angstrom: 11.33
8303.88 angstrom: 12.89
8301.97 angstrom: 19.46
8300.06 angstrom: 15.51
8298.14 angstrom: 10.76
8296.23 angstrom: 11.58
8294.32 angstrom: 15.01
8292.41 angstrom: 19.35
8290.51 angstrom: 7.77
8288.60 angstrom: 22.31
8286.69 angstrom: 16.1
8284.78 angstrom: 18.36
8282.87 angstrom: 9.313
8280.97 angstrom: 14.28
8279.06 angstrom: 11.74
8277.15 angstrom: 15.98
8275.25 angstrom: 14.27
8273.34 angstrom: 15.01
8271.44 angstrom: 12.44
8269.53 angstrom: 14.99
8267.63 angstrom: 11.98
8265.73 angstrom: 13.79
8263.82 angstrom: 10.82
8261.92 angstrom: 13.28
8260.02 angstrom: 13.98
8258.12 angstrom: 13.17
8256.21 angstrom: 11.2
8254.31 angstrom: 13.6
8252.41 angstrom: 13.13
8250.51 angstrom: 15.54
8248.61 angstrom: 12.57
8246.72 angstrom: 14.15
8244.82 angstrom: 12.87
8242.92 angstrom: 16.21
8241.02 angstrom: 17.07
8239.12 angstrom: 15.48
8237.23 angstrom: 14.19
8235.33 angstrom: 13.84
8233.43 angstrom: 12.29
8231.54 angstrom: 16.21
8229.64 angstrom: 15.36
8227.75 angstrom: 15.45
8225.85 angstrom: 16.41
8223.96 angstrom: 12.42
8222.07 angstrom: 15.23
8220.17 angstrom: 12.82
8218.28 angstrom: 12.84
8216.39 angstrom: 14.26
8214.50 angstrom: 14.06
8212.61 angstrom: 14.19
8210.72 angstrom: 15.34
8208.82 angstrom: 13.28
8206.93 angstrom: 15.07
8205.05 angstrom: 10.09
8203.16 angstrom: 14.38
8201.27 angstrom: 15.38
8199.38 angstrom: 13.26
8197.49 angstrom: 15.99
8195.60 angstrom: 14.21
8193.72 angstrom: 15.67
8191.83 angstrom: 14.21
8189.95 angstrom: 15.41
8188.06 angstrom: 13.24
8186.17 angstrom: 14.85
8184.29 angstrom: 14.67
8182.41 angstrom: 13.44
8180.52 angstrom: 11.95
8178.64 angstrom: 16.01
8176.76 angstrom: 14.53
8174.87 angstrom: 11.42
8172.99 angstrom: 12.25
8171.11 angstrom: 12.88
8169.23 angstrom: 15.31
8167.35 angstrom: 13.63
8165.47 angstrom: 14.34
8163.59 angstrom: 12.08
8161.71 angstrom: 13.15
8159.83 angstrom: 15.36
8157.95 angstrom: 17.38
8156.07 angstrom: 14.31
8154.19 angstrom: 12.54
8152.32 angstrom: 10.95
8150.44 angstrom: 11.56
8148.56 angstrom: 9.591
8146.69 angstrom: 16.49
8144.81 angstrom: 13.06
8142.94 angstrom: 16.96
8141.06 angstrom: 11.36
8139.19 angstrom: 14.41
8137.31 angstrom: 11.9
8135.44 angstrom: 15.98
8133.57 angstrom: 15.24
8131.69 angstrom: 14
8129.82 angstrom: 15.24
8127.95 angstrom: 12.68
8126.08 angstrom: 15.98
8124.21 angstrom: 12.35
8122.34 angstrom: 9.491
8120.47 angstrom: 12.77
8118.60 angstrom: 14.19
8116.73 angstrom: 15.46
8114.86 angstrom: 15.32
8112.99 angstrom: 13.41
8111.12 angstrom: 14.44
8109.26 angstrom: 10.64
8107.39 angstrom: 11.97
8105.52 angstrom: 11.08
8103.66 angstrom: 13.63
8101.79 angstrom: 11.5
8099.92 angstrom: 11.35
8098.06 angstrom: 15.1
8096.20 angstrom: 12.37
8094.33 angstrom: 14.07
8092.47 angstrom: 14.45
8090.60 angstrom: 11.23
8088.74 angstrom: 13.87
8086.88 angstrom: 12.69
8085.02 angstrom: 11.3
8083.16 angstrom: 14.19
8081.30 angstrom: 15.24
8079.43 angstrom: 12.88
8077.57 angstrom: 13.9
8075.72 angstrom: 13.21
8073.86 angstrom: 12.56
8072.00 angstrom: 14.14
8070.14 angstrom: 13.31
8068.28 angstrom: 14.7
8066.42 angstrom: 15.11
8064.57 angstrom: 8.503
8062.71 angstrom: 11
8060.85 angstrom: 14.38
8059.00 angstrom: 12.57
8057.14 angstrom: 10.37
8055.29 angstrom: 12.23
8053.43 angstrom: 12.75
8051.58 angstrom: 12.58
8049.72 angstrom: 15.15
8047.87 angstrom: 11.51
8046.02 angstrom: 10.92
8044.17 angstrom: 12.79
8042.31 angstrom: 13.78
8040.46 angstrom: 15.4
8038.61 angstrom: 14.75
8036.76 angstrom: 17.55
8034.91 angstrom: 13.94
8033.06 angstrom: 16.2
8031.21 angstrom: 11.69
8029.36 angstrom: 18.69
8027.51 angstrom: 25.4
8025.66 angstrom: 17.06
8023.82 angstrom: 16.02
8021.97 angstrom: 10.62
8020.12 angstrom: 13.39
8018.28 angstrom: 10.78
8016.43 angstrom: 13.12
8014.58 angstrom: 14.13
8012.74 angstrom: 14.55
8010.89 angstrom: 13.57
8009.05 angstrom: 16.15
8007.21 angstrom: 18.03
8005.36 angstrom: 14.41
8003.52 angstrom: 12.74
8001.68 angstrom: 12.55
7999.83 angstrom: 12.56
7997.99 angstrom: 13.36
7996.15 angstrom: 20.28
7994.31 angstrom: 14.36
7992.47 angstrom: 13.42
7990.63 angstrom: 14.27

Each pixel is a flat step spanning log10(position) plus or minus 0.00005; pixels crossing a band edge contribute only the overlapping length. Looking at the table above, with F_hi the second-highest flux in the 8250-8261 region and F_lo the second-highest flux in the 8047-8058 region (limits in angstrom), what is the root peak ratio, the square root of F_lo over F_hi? 0.95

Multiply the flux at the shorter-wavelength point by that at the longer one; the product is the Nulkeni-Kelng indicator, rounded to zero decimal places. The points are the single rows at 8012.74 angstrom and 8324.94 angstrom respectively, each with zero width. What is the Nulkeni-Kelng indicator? 192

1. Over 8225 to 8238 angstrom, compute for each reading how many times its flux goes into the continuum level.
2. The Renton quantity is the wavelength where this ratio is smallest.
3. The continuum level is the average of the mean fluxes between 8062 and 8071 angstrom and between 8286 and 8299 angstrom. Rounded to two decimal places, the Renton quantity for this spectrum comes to 8225.85 angstrom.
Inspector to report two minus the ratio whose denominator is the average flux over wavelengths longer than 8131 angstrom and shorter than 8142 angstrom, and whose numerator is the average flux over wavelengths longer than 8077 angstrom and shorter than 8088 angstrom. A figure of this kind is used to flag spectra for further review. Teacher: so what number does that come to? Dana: 1.03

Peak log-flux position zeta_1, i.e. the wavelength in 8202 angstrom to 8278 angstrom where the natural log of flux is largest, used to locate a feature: 8241.02 angstrom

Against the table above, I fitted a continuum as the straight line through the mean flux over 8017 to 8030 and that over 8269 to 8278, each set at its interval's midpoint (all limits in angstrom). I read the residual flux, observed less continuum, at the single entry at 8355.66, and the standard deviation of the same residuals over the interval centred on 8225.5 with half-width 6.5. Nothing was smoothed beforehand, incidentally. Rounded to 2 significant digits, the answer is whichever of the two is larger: 4.9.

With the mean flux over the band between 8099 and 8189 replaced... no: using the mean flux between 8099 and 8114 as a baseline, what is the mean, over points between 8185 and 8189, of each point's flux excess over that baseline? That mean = 1.8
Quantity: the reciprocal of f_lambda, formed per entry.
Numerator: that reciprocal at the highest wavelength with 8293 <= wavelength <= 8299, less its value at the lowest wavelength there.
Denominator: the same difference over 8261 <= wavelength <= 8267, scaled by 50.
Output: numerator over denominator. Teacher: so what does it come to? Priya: -0.19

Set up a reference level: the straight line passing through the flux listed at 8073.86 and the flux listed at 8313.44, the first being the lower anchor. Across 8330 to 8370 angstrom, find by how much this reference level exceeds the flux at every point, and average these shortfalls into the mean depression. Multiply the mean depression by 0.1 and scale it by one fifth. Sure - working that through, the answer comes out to 0.048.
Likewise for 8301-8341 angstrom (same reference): 0.034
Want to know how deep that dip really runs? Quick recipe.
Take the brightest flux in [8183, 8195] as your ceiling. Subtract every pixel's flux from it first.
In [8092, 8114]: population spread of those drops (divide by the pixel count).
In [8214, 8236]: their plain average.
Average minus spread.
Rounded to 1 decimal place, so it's -0.1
